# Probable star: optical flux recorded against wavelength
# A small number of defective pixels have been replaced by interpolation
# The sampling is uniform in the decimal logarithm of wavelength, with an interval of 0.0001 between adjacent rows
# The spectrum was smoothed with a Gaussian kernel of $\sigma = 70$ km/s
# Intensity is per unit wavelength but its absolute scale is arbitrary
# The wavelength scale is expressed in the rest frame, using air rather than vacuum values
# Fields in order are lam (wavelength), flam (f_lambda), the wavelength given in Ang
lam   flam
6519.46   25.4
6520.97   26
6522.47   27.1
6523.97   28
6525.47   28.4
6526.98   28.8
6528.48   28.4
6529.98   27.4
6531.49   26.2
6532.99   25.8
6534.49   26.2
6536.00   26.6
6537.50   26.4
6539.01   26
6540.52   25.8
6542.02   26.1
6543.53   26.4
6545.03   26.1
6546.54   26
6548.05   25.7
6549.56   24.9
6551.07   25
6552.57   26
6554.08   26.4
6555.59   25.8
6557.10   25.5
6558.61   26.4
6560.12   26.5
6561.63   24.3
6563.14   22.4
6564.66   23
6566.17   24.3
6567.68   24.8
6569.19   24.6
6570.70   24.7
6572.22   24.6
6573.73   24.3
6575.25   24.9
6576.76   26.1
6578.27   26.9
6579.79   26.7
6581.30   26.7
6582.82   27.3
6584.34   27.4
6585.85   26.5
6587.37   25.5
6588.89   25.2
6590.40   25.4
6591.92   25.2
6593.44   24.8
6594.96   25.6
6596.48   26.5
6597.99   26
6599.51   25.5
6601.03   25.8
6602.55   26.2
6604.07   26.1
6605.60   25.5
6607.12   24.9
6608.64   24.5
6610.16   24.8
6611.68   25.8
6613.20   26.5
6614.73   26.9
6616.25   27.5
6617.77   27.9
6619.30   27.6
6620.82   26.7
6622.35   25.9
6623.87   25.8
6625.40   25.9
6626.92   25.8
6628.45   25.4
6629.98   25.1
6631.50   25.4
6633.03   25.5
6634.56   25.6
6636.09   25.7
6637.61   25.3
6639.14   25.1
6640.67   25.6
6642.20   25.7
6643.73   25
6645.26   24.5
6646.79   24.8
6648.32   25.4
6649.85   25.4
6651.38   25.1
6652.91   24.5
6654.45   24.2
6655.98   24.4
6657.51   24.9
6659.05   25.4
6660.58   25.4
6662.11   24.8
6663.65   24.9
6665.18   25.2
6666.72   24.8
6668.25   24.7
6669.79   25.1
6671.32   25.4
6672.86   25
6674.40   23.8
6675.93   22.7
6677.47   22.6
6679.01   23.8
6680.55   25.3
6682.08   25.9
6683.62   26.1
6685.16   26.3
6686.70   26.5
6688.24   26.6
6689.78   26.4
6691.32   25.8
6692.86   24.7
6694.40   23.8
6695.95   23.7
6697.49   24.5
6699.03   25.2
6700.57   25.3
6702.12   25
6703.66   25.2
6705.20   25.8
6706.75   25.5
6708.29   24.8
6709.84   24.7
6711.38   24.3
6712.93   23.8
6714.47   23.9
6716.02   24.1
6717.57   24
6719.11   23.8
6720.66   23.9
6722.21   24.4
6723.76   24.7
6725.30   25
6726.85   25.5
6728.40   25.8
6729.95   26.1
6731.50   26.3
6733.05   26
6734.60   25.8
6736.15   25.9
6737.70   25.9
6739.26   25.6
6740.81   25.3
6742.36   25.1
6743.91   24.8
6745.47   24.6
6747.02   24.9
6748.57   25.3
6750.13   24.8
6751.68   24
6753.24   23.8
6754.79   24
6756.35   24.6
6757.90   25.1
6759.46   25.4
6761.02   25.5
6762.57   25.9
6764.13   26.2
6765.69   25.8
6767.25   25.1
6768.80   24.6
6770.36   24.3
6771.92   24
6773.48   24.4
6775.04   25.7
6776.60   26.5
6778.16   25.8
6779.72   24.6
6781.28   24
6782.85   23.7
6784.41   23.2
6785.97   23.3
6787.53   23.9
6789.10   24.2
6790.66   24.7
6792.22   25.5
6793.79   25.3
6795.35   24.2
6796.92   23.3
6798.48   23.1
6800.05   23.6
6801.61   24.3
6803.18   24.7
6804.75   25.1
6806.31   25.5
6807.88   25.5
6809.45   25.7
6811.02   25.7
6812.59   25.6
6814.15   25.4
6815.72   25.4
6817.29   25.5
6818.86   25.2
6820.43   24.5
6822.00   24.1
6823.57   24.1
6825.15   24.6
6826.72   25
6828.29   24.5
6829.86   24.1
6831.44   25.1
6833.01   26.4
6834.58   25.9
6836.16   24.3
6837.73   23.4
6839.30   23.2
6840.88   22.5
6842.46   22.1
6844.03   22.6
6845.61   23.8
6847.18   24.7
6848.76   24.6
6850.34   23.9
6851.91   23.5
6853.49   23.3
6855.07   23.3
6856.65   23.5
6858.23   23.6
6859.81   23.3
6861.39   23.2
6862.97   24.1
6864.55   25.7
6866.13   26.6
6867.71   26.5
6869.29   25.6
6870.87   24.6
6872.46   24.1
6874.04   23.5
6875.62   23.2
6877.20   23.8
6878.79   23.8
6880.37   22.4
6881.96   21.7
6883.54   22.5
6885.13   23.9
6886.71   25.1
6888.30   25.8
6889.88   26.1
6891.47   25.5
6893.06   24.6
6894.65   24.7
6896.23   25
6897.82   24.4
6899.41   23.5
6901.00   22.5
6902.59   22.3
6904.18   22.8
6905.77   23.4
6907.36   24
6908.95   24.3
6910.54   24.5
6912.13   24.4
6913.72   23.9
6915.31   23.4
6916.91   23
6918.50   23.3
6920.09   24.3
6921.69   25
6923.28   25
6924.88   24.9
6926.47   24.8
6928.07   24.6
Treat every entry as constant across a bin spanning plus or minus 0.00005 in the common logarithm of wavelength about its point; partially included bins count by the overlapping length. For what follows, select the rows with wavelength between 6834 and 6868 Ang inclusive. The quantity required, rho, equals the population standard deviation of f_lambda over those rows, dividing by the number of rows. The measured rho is 1.21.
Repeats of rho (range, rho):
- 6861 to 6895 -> 1.33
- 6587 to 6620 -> 0.92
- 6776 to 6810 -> 0.95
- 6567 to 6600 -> 0.92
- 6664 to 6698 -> 1.15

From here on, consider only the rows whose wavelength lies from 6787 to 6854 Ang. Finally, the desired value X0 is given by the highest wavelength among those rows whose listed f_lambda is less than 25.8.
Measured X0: 6853.49 Ang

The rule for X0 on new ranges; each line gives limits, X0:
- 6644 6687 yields 6680.55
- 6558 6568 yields 6567.68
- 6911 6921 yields 6920.09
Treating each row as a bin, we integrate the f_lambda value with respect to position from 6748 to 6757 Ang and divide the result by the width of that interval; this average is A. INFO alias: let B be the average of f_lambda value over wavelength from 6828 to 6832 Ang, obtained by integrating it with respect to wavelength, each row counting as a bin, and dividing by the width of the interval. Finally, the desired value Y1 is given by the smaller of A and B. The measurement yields 24.4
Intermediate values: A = 24.38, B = 24.5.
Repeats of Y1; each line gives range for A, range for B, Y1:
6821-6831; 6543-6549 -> 24.4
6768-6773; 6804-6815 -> 24.3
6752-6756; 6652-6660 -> 24.0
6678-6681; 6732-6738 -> 24.3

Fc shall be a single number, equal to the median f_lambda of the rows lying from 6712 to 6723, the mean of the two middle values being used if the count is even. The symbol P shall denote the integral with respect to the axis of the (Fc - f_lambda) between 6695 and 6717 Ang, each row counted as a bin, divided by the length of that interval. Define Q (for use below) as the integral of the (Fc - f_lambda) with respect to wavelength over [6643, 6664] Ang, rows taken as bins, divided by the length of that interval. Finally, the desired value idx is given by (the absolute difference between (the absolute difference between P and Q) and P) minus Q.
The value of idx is 2.0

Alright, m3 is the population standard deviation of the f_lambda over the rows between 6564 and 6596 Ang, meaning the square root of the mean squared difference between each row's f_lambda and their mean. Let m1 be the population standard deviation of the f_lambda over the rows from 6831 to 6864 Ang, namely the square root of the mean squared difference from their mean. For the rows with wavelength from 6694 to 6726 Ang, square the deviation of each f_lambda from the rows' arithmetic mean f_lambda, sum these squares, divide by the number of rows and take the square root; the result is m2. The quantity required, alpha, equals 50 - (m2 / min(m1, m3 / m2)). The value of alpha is 49.4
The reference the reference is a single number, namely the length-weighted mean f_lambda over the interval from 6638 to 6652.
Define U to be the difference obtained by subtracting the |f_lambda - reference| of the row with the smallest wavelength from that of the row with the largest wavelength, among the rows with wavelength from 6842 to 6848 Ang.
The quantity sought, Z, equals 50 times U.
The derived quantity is -130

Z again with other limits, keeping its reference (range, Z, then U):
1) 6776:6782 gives -7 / -0.1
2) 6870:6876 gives 70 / 1.4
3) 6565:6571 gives -20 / -0.4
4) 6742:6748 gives 10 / 0.2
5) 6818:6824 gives 53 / 1.1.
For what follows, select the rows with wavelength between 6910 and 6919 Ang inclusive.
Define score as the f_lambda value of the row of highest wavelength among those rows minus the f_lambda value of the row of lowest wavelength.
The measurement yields -1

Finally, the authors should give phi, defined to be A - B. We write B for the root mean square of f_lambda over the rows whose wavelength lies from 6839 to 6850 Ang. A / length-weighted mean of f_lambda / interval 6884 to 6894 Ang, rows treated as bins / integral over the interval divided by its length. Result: 1.7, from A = 25.1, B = 23.4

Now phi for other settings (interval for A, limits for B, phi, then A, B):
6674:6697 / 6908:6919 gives 1.1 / 24.9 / 23.8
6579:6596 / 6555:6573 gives 1.3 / 26.0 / 24.8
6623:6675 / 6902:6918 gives 1.5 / 25.1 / 23.6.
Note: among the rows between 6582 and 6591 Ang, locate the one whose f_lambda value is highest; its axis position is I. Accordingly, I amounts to 6584.34 Ang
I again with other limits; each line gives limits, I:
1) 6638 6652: 6642.20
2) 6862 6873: 6866.13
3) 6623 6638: 6625.40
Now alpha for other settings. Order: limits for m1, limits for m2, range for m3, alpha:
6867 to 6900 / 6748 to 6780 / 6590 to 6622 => 49.4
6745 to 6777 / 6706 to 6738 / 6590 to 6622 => 48.9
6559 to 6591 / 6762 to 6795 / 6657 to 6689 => 49.2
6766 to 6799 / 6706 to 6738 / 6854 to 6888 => 49.1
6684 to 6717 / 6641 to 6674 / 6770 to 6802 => 49.6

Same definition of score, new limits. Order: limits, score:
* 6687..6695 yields -3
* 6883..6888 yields 3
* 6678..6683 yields 2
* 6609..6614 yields 2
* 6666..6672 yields 1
